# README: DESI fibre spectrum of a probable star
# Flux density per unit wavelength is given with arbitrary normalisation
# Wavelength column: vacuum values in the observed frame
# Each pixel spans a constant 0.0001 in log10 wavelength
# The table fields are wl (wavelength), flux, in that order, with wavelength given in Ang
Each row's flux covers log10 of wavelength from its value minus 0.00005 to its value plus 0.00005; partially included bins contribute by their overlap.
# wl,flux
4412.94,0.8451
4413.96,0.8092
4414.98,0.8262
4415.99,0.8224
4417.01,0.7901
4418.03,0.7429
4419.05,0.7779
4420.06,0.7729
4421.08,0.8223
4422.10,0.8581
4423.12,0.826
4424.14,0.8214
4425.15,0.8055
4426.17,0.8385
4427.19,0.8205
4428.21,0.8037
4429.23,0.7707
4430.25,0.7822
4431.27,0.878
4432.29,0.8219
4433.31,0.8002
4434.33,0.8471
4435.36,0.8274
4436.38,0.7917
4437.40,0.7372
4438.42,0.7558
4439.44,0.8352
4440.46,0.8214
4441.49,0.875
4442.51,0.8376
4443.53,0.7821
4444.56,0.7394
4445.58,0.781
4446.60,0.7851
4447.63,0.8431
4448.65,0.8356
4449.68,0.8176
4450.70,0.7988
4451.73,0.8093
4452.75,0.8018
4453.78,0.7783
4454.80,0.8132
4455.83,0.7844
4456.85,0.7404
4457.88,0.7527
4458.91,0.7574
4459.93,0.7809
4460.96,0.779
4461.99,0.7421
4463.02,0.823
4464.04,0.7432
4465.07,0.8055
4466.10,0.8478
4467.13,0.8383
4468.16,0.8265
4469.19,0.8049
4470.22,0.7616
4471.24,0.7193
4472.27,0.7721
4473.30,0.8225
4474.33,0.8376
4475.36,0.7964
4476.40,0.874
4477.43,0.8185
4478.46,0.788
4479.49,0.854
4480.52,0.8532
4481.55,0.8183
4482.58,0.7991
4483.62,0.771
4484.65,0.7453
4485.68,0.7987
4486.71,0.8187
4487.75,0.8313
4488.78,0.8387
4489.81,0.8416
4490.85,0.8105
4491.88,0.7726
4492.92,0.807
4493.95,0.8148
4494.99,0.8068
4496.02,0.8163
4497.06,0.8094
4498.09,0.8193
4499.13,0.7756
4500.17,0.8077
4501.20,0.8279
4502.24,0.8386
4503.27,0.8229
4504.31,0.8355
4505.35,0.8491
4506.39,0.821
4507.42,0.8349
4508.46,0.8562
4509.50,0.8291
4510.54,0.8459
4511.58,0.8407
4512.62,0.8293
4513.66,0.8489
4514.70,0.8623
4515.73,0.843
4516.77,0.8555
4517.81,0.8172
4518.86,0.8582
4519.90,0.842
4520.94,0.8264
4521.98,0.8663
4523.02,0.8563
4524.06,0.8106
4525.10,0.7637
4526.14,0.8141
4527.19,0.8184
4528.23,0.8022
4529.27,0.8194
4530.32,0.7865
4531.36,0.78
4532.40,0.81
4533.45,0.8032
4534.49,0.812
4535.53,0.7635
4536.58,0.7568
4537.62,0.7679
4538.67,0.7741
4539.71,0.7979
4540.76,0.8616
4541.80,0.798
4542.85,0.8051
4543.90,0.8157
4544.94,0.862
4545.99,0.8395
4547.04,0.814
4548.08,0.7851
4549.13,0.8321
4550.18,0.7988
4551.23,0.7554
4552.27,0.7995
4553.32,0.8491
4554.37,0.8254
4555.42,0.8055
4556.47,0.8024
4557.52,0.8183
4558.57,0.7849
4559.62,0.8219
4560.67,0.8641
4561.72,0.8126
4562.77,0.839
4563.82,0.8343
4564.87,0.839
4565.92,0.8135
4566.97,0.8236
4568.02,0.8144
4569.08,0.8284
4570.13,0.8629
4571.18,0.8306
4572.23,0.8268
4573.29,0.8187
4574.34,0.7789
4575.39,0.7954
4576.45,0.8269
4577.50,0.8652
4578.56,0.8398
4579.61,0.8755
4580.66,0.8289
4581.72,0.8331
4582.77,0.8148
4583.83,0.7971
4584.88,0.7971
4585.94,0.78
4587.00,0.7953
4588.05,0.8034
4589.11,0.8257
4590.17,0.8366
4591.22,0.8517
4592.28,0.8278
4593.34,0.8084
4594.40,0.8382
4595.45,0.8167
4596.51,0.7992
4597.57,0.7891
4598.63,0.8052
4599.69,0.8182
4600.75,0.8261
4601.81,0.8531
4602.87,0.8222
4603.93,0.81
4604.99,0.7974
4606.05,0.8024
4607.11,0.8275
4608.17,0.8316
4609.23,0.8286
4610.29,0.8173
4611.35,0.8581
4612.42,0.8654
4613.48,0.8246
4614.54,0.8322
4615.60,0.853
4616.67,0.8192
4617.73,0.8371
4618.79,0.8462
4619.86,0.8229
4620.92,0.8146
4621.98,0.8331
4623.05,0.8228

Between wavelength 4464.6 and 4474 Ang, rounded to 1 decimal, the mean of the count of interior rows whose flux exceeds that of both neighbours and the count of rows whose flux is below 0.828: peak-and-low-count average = 4.0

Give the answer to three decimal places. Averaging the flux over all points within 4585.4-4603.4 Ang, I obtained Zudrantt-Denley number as 0.817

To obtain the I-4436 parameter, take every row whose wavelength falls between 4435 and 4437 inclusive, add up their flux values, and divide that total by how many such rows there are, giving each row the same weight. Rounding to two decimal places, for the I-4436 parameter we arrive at 0.81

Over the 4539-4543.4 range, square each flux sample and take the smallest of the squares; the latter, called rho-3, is 0.64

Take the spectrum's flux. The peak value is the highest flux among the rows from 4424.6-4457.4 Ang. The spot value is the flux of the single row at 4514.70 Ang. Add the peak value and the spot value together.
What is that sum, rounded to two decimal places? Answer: 1.74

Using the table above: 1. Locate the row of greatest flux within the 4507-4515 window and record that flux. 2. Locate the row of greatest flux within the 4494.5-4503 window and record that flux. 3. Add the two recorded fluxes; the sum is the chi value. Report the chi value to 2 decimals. 1.70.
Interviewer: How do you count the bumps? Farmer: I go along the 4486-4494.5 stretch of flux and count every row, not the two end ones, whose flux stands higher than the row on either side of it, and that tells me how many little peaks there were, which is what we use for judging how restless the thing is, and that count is 1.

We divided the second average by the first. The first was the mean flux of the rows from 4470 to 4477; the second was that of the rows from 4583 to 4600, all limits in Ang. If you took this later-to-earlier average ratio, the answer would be 1.02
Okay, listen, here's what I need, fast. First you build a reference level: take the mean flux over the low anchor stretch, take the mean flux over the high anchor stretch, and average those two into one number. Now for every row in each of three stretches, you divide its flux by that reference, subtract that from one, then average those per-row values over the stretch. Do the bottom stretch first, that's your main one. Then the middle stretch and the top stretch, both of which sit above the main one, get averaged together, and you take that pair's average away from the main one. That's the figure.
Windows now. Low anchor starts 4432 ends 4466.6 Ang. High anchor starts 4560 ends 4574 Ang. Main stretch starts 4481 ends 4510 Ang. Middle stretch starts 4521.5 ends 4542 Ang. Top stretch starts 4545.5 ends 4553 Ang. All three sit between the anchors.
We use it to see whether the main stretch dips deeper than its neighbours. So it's -0.014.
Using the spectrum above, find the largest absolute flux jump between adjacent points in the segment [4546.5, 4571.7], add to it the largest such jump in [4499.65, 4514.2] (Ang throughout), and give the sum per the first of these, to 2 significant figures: 1.5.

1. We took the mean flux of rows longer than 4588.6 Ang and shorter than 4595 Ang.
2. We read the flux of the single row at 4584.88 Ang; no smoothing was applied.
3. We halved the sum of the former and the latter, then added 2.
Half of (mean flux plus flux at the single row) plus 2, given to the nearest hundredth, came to 2.81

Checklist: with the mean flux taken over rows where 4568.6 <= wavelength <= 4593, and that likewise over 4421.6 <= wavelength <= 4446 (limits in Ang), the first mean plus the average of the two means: 1.64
